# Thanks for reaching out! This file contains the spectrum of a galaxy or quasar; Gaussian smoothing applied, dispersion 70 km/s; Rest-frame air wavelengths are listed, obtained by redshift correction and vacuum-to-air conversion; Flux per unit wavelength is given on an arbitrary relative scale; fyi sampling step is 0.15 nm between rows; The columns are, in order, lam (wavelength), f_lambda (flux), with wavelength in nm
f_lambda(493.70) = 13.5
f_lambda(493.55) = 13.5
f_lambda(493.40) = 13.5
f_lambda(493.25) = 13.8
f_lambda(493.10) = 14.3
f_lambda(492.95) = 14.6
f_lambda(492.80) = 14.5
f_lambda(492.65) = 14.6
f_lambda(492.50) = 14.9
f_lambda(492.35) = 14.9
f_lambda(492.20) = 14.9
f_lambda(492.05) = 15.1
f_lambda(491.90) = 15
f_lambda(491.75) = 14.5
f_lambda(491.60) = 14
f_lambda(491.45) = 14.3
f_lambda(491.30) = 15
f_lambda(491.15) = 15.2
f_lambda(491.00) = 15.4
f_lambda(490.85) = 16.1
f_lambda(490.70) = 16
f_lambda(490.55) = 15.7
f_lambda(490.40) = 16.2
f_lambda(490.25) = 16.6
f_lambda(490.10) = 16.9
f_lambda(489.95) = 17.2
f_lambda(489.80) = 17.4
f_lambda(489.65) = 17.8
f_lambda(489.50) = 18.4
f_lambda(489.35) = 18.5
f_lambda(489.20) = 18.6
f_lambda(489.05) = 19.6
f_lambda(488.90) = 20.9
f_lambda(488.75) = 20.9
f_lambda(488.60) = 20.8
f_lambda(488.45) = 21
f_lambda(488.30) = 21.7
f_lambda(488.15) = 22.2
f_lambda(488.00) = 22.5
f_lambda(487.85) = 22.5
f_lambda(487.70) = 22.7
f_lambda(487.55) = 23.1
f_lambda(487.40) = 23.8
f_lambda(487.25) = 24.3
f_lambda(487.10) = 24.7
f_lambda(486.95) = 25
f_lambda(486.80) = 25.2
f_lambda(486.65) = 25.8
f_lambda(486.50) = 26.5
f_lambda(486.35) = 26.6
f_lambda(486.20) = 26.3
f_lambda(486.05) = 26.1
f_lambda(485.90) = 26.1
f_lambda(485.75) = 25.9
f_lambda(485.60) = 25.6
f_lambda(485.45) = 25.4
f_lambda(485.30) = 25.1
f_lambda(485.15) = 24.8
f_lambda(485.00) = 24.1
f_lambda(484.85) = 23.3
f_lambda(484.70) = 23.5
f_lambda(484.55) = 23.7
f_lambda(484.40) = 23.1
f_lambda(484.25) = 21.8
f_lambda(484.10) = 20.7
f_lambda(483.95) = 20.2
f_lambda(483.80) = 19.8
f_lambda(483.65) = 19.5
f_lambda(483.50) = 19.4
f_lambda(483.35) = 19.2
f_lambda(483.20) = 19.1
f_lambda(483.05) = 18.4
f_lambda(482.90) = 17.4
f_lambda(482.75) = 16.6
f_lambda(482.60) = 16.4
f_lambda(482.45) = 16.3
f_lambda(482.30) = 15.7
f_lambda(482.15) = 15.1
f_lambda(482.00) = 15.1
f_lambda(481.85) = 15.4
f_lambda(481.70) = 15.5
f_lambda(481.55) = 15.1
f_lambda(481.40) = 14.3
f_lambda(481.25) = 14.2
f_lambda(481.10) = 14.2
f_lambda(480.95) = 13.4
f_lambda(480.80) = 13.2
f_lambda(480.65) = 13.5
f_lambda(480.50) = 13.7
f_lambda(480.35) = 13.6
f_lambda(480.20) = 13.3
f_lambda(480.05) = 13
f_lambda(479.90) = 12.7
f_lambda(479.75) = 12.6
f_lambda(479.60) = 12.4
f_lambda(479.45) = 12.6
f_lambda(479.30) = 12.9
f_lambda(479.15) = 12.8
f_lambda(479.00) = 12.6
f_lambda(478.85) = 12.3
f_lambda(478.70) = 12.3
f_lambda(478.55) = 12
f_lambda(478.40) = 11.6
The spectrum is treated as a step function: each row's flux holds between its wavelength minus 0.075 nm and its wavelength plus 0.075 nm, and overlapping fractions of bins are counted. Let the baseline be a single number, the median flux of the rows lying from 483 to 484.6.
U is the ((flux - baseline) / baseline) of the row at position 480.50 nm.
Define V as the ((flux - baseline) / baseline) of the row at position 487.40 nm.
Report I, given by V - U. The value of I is 0.51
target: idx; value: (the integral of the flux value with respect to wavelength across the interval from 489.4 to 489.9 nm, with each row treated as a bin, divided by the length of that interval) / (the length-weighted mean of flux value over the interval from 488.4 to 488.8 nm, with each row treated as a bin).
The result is 0.9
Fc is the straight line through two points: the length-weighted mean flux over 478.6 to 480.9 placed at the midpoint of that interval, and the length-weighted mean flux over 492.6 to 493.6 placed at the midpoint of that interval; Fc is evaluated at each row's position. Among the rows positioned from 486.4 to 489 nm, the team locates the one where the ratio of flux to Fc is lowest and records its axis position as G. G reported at 488.60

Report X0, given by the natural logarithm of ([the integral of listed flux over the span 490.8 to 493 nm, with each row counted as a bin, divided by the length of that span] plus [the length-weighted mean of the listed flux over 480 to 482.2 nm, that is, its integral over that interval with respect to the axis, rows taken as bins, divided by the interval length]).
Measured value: 3.37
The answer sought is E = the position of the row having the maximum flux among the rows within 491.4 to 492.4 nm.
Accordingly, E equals 492.05 nm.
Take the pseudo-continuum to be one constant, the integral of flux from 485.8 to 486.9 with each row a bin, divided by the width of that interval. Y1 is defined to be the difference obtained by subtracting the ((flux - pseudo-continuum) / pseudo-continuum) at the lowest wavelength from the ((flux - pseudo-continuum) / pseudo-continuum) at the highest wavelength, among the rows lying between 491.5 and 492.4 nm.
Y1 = 0.03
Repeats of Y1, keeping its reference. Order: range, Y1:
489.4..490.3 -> -0.07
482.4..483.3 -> 0.11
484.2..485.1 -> 0.09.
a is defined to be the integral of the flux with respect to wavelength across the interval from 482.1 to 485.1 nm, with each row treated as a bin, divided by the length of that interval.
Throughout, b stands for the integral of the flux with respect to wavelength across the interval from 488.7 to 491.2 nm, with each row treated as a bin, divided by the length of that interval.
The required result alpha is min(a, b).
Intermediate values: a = 19.7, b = 17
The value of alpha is 17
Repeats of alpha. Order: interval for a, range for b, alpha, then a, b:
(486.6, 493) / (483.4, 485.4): 19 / 18.6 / 22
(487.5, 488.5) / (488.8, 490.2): 18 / 22.3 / 18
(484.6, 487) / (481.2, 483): 16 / 25.3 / 16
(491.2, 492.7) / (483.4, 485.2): 15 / 14.7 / 22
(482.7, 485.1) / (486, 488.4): 21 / 20.7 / 24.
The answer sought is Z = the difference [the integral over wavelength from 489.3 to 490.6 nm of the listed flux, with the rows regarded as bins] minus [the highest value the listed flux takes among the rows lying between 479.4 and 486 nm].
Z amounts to -4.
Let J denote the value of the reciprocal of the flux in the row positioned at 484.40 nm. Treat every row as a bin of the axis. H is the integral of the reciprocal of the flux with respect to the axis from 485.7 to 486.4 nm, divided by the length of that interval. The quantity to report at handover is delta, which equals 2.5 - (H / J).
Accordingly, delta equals 1.62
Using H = 0.038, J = 0.043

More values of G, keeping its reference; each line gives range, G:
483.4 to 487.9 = 483.50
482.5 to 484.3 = 482.60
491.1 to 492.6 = 491.60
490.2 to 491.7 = 491.60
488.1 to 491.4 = 491.30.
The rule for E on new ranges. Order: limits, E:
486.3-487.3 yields 486.35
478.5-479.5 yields 479.30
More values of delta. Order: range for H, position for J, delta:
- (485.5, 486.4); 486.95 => 1.54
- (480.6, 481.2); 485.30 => 0.65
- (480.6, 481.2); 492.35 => 1.40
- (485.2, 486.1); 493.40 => 1.97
